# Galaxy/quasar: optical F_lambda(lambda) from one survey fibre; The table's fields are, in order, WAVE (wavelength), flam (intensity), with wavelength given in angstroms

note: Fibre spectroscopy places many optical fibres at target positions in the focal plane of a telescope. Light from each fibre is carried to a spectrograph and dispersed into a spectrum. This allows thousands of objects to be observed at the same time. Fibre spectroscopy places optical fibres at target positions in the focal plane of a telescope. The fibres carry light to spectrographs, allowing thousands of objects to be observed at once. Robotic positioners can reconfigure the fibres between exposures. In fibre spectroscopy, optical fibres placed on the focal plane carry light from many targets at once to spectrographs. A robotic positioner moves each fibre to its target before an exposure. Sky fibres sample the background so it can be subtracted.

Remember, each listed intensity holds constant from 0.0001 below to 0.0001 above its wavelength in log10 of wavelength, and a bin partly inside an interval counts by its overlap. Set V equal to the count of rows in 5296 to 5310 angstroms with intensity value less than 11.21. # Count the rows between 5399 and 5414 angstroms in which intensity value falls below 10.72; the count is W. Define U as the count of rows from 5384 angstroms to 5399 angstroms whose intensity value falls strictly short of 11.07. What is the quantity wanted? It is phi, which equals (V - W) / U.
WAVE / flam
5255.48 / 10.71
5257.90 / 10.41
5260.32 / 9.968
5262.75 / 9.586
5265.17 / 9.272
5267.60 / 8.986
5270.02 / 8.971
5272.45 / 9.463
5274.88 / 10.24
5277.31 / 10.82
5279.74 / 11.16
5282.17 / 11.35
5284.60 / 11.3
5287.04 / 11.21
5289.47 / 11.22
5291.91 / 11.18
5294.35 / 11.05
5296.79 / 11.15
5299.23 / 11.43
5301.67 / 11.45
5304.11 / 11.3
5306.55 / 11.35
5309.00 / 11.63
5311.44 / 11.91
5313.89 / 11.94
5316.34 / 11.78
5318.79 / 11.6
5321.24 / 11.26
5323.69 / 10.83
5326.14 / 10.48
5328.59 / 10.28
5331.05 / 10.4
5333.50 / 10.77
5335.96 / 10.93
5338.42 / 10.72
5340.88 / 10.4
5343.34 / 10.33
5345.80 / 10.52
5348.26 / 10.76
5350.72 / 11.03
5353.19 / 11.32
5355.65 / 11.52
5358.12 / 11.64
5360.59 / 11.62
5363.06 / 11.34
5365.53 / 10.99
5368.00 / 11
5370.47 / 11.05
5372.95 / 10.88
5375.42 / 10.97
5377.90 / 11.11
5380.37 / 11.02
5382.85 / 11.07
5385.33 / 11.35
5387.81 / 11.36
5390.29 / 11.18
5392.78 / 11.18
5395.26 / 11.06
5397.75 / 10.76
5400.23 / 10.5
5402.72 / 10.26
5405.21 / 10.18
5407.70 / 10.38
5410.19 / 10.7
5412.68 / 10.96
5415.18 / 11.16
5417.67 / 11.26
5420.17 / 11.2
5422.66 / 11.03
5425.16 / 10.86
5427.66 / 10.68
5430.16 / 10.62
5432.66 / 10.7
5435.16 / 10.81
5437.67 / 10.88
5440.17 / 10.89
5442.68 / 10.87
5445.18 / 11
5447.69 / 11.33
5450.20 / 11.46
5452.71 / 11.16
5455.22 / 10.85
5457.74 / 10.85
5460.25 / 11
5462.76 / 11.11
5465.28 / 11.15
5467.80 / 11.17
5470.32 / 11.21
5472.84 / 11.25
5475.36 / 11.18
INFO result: -2.0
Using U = 2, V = 1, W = 5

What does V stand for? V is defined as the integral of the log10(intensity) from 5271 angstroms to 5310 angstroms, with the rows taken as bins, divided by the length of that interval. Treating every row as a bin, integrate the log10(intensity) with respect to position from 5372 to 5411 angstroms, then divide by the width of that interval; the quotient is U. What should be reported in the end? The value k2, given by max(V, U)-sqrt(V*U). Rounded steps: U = 1.04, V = 1.04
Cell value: 0.0035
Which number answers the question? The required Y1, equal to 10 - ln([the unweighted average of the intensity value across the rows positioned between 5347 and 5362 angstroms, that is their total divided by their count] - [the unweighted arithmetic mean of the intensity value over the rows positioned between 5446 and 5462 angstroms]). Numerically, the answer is 11.6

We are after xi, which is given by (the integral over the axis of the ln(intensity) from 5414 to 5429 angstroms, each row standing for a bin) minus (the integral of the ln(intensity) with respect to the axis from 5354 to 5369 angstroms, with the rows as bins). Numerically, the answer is -0.4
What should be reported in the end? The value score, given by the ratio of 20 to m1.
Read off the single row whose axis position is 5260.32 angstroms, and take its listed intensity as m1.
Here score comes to 2.01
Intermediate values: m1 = 9.968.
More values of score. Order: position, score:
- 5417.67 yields 1.78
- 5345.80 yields 1.90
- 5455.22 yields 1.84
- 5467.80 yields 1.79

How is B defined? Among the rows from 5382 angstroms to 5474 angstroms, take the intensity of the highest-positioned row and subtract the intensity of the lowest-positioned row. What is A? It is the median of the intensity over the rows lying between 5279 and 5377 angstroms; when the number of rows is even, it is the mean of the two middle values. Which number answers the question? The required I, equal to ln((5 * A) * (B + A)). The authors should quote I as 6.45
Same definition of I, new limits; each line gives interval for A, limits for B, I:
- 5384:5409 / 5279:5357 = 6.42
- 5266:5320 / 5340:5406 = 6.43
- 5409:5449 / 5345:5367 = 6.43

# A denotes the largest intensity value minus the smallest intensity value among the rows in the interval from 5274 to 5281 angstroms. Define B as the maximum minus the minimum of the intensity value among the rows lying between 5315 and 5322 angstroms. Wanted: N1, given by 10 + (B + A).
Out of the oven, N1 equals 11.4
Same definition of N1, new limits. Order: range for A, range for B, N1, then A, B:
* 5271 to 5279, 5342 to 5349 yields 11.8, 1.4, 0.43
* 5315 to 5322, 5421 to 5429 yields 10.9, 0.5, 0.35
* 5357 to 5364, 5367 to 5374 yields 10.5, 0.3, 0.17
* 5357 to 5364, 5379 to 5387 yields 10.6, 0.3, 0.33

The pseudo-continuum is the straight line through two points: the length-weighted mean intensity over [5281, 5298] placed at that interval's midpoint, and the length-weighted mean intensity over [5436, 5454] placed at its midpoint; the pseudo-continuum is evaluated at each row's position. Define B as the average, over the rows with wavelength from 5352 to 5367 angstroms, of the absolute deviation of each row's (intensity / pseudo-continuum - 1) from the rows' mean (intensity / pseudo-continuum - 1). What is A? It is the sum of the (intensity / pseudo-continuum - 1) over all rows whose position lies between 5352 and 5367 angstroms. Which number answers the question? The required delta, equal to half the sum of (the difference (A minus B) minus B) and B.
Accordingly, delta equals 0.06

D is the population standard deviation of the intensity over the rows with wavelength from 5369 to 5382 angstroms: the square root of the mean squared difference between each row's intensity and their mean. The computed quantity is 0.078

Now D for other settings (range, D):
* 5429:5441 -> 0.105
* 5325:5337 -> 0.241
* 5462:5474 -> 0.048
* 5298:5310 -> 0.113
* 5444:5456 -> 0.219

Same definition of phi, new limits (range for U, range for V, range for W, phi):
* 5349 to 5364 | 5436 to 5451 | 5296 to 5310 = 4.0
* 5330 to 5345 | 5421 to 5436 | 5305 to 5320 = 1.0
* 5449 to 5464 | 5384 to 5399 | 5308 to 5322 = 1.3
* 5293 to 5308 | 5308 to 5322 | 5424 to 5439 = -3.0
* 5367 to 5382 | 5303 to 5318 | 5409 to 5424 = -0.2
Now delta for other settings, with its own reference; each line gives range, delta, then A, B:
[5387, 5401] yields -0.04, -0.06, 0.022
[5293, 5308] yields 0.02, 0.05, 0.011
